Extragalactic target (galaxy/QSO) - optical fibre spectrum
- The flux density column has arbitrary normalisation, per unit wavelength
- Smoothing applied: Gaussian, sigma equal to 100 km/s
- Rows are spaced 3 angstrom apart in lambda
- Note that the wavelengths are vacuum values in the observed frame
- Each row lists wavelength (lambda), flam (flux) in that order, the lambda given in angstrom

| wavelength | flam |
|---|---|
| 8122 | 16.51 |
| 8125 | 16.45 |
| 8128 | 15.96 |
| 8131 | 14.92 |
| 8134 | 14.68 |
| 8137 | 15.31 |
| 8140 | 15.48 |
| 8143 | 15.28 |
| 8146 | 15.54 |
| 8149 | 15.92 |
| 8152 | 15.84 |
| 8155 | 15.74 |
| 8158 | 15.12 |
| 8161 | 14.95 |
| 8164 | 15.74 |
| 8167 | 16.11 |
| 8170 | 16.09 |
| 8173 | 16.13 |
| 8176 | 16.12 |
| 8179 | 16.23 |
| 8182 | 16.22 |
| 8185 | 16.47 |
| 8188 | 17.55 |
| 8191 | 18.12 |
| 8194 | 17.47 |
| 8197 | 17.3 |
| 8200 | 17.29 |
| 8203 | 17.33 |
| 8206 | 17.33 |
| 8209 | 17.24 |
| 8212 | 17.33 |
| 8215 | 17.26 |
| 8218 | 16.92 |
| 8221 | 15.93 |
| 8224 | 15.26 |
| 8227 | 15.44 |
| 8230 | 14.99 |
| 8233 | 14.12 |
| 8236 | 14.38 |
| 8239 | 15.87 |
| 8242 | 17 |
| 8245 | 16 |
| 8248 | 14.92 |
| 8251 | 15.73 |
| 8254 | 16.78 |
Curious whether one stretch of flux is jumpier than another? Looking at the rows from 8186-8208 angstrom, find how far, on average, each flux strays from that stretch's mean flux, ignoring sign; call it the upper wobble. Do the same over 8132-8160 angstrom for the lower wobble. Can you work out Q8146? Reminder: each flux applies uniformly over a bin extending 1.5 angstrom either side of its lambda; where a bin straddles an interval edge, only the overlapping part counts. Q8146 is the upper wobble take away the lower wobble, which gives -0.10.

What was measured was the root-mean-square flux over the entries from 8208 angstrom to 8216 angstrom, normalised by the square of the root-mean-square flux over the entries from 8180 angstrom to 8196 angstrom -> 0.0585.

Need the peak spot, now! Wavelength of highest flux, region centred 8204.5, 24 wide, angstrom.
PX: 8194 angstrom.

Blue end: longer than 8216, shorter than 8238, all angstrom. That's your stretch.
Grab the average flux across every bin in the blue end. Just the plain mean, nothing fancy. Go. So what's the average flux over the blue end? 15.3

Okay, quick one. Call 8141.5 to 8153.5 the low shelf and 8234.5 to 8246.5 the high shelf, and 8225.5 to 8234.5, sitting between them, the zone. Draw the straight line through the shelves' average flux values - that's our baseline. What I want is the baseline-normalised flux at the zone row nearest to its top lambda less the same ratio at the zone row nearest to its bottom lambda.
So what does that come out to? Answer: -0.08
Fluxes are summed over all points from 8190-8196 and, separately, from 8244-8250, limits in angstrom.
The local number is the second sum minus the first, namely -4.7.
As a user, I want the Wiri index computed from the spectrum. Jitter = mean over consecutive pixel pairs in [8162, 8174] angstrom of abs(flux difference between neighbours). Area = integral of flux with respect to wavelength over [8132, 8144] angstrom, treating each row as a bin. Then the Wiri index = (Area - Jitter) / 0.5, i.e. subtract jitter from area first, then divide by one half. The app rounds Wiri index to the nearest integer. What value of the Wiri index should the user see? 364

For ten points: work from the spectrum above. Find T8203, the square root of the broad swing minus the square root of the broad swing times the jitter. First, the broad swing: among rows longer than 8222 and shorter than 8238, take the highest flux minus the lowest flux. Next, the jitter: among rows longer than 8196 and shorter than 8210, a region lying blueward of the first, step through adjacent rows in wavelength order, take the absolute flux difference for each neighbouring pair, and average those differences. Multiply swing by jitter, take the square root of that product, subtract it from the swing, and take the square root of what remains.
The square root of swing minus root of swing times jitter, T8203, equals 1.05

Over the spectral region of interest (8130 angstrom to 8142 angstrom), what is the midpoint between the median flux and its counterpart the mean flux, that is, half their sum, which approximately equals 15.1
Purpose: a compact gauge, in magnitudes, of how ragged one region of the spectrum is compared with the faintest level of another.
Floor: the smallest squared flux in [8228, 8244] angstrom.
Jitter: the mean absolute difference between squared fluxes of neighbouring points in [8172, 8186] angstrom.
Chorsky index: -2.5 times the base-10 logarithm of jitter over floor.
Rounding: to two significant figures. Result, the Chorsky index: 4.5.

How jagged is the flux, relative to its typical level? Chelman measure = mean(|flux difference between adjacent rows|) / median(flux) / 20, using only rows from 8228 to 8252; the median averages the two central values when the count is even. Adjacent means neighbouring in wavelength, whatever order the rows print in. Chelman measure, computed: 0.0031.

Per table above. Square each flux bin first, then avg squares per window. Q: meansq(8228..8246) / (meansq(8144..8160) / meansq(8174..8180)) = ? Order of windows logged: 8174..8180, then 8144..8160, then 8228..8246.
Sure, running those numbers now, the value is 255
